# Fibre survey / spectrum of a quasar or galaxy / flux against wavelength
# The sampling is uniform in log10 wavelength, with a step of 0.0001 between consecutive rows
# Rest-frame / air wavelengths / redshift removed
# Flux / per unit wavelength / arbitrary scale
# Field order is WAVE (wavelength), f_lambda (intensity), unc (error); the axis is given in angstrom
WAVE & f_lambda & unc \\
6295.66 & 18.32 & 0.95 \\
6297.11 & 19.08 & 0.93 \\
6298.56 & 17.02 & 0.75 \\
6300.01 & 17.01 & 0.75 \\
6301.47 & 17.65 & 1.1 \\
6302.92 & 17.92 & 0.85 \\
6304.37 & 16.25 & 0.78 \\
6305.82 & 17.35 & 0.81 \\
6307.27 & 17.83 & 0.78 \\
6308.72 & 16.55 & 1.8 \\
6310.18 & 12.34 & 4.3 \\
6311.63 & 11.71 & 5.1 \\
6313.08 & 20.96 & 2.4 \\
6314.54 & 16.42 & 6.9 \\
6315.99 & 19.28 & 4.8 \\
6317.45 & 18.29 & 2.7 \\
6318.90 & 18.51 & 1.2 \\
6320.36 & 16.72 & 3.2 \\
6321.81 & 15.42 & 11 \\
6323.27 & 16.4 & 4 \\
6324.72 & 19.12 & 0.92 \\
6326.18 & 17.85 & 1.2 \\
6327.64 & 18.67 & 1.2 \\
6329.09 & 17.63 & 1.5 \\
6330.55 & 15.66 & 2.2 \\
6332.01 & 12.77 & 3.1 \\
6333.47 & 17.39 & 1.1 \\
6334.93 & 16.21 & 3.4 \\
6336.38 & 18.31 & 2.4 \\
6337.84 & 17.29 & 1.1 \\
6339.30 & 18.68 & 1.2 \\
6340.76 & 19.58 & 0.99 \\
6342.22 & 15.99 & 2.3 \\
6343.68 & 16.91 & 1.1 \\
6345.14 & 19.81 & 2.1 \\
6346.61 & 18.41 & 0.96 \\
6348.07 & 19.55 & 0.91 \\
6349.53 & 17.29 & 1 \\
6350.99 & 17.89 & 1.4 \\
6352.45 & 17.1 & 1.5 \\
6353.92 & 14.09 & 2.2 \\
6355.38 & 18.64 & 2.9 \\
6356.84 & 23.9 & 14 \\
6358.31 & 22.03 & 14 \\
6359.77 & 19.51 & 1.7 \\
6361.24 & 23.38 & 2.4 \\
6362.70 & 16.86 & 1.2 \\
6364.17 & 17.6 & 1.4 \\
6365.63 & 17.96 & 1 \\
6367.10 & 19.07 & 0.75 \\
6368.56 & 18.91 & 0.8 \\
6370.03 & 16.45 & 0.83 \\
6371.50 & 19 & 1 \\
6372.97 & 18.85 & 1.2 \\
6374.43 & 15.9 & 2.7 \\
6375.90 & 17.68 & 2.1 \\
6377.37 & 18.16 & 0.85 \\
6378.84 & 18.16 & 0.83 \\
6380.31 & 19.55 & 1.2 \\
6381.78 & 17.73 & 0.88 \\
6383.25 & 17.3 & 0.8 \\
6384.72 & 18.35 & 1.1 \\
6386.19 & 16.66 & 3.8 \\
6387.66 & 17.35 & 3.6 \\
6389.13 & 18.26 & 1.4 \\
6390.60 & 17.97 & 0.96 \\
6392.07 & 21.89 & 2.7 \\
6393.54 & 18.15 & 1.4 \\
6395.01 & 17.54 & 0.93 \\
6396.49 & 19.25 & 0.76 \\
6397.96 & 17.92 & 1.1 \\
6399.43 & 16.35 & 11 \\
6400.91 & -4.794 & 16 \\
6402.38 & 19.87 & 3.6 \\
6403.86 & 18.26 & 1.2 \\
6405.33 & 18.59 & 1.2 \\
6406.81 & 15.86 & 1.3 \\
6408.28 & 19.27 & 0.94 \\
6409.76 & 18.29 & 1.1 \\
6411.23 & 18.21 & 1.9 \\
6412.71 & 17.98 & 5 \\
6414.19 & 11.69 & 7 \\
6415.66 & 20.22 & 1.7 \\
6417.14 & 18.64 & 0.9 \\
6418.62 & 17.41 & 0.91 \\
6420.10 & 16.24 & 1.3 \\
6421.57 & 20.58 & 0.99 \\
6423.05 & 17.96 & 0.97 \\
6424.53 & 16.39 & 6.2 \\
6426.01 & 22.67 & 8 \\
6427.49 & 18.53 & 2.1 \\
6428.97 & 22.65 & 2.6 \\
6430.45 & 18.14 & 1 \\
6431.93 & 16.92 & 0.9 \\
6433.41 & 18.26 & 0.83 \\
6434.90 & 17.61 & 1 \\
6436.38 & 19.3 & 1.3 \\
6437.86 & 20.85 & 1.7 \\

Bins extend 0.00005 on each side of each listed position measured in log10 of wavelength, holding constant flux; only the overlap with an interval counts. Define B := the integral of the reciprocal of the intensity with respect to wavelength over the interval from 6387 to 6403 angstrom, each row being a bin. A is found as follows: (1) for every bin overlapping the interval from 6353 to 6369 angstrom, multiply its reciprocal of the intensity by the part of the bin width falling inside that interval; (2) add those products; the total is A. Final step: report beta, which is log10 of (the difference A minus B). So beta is -0.44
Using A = 0.85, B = 0.48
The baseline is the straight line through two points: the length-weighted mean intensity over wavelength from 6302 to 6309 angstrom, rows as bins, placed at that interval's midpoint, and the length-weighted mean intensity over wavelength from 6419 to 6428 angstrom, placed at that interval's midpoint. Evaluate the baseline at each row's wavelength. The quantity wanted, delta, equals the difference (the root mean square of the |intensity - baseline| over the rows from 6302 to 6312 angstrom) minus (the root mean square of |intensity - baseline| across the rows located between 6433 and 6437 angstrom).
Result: 2.1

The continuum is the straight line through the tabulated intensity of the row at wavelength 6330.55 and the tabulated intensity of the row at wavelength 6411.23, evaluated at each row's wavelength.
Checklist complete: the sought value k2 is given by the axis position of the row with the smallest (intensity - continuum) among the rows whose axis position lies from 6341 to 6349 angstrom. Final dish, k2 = 6342.22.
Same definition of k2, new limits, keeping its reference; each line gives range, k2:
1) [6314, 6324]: 6321.81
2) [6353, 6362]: 6353.92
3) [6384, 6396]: 6386.19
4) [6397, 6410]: 6400.91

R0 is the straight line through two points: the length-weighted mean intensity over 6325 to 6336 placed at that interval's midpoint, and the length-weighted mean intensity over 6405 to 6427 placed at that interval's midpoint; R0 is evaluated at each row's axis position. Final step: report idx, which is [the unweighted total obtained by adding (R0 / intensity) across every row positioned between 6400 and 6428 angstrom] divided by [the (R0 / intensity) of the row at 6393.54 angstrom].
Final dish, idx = 14.8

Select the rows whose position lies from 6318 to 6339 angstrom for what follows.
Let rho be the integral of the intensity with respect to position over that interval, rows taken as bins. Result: 358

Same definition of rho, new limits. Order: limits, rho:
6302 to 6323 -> 353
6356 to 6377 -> 400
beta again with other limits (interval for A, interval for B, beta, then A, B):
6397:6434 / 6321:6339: -0.22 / 1.68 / 1.08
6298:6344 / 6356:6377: 0.21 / 2.74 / 1.12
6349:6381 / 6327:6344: -0.13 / 1.75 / 1.01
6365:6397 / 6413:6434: -0.23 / 1.77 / 1.18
